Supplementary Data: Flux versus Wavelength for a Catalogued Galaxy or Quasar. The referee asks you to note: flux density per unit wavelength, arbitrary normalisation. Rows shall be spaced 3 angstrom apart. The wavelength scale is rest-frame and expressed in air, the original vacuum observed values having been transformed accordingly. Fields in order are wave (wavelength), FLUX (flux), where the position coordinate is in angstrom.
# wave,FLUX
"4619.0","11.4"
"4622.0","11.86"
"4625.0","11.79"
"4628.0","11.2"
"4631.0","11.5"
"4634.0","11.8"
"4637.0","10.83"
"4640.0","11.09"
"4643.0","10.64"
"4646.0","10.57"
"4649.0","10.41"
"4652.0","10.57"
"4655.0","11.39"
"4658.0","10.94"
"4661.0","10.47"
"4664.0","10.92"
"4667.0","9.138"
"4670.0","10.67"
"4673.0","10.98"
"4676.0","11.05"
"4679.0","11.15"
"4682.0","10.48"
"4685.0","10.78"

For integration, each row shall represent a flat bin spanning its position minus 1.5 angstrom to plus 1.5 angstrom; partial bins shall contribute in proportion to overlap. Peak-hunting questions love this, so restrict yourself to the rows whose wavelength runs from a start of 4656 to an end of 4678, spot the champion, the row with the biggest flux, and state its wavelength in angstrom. 4676.0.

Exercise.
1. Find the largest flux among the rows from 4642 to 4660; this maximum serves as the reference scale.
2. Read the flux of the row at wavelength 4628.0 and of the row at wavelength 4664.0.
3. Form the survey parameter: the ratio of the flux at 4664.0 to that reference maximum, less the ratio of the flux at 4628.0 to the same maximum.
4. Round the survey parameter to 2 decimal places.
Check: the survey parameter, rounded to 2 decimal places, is -0.02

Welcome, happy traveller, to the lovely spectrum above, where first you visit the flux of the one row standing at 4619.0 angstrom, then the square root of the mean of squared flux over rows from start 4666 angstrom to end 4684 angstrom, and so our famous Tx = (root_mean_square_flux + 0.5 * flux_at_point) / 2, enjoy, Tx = 8.15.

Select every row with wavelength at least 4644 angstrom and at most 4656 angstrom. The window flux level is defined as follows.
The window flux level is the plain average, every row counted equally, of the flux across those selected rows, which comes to 10.7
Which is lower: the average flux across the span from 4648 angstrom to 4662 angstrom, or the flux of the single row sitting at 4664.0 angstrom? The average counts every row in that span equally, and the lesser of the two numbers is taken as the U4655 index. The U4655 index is 10.8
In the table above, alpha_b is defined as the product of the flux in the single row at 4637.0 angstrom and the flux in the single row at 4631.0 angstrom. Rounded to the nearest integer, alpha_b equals 125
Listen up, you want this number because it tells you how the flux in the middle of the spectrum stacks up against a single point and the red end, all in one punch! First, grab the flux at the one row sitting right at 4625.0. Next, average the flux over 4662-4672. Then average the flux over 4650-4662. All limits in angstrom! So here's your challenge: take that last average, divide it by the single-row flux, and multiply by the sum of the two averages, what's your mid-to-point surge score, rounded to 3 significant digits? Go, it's 19.4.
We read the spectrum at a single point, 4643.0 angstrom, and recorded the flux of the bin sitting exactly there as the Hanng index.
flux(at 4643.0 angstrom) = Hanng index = 10.64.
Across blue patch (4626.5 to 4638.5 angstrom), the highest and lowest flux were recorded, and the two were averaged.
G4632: 11.3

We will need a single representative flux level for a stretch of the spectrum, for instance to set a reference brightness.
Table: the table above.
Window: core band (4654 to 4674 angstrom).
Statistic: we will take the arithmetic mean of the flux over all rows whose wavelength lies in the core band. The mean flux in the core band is 10.6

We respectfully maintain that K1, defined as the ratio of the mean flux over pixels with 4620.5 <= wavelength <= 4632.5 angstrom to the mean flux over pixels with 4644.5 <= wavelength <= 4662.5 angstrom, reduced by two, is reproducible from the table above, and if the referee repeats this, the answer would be -0.92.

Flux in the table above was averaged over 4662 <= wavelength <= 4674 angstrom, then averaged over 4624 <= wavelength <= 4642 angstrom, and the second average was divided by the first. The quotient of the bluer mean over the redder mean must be 1.09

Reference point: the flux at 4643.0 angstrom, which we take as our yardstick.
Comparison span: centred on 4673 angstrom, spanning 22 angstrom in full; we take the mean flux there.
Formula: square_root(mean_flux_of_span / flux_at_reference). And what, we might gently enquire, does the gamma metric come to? 1.00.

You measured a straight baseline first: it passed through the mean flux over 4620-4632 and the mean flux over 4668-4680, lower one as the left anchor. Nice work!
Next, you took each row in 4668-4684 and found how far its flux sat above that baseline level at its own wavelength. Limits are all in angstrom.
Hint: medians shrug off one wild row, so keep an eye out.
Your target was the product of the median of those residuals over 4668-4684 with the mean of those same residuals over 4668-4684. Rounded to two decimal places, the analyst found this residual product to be 0.00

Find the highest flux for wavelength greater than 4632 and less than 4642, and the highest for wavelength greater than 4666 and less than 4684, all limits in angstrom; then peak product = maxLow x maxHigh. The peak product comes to 132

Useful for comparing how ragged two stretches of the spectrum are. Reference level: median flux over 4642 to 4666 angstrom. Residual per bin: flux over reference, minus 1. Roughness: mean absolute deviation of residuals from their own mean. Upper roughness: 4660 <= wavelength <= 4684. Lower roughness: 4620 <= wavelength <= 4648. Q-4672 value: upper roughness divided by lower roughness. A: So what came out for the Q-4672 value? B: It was 1.0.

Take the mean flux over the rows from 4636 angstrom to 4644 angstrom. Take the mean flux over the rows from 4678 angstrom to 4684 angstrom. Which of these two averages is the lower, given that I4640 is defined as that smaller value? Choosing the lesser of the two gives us 10.8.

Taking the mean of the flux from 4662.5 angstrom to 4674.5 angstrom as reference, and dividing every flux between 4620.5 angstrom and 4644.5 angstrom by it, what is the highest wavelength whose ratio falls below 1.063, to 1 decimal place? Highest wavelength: 4643.0 angstrom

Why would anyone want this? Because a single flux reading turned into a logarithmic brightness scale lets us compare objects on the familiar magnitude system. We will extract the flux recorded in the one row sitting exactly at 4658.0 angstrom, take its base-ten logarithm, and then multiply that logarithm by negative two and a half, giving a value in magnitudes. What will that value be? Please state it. -2.60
